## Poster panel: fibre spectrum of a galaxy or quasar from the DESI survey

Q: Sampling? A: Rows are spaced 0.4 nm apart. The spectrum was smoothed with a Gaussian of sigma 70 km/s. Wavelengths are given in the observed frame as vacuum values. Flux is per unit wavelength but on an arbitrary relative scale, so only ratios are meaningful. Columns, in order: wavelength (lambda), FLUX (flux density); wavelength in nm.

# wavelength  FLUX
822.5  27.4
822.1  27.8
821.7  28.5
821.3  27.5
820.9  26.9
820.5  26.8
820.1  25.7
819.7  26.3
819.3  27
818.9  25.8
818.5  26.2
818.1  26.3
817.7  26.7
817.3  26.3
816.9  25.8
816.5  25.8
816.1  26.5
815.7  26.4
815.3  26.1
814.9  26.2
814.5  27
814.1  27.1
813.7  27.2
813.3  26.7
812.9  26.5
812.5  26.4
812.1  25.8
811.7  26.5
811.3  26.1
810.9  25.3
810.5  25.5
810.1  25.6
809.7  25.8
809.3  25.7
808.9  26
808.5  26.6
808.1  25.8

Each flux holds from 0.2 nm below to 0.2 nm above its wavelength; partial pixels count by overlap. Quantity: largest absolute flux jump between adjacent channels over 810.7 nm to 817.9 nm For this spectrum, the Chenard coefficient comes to 0.80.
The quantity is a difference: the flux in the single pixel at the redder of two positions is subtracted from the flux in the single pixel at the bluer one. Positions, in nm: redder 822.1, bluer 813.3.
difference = -1.1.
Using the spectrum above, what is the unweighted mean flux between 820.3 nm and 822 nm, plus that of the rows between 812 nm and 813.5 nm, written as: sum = 53.8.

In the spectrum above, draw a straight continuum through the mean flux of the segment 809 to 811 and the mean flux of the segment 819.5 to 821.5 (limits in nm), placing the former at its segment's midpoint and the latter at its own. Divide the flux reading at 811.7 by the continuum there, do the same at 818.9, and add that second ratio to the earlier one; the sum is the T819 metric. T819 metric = 2.00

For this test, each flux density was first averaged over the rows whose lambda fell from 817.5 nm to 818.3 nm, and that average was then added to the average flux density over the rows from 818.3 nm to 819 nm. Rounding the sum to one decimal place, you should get 52.5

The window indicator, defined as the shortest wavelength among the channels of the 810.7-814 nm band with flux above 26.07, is 811.3 nm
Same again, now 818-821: 818.1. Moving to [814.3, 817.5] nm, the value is 814.5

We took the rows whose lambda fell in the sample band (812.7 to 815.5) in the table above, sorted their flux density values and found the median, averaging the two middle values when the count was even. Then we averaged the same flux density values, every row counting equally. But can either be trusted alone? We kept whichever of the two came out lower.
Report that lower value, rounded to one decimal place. 26.7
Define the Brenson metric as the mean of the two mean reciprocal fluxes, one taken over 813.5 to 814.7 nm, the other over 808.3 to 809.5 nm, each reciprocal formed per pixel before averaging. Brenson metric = 0.0376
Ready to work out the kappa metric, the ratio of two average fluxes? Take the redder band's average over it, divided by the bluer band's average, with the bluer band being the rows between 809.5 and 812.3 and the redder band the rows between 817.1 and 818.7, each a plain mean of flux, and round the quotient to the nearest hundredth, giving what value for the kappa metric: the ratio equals 1.02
